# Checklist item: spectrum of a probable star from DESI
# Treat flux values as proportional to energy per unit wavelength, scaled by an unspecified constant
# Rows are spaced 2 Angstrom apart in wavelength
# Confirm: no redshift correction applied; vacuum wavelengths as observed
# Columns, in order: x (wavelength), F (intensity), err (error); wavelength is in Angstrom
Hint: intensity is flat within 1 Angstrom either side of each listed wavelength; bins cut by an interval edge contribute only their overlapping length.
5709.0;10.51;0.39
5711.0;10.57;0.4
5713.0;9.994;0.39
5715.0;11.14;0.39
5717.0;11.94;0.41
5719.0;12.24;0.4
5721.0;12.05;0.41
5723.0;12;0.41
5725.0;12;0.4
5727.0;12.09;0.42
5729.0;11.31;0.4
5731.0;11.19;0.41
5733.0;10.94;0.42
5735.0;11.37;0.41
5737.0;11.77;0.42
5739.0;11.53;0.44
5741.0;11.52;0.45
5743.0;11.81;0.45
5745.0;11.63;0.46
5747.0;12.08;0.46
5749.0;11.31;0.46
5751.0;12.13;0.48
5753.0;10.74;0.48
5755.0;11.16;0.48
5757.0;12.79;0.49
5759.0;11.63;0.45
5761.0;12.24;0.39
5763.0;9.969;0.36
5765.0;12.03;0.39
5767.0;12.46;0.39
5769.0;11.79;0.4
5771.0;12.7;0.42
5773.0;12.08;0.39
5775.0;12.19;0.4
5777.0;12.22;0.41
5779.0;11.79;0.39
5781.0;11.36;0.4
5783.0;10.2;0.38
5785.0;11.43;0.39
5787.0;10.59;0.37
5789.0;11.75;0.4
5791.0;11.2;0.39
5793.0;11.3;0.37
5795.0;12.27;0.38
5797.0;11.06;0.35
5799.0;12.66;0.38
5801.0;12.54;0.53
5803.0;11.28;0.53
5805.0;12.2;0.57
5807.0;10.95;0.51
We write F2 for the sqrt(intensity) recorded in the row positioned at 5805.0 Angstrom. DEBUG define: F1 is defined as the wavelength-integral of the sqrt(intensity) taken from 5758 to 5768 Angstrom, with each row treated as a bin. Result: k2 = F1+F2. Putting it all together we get 37.6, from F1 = 34.13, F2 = 3.49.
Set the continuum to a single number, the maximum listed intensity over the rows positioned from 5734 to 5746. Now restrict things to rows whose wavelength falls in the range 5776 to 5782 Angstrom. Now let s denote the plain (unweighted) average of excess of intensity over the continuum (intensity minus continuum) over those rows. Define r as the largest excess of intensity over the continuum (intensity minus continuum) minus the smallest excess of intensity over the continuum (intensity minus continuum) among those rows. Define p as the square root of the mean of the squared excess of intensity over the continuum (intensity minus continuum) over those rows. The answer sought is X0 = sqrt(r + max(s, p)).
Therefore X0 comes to 1.10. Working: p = 0.35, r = 0.9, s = -0.02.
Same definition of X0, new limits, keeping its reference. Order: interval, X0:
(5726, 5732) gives 1.18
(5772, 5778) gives 0.71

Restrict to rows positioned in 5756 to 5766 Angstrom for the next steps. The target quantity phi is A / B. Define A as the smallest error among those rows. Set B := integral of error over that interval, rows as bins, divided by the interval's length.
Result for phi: 0.865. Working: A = 0.360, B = 0.416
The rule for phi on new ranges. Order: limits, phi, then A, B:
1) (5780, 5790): 0.954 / 0.370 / 0.388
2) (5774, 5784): 0.960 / 0.380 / 0.396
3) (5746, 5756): 0.975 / 0.460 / 0.472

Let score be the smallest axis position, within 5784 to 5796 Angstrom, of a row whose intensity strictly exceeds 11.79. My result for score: 5795.0 Angstrom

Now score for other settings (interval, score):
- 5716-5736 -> 5717.0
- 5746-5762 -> 5747.0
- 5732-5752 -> 5743.0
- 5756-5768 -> 5757.0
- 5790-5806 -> 5795.0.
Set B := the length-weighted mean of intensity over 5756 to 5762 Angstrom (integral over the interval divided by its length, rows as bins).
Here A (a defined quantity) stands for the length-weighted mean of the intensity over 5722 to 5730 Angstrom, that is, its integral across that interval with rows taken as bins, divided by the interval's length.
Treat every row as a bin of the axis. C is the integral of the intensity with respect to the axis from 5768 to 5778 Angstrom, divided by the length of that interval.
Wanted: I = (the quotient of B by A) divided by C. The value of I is 0.085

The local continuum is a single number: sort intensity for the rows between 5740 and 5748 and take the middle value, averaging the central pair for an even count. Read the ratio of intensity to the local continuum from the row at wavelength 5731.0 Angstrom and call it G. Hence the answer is 0.95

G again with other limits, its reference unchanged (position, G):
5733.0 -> 0.93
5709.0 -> 0.90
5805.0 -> 1.04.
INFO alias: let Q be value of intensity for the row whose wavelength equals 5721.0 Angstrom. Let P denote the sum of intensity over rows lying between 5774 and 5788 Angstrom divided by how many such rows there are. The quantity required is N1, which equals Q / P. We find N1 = 1.06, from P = 11.4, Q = 12.05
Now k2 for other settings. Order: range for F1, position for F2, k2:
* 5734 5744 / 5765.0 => 37.5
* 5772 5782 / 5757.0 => 38.1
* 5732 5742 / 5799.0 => 37.4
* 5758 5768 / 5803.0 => 37.5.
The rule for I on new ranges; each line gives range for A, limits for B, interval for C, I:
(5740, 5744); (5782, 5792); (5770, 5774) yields 0.076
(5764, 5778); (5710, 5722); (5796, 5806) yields 0.078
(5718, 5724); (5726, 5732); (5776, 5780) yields 0.079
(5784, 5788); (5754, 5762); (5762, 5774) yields 0.092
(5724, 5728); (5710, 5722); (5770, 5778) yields 0.076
